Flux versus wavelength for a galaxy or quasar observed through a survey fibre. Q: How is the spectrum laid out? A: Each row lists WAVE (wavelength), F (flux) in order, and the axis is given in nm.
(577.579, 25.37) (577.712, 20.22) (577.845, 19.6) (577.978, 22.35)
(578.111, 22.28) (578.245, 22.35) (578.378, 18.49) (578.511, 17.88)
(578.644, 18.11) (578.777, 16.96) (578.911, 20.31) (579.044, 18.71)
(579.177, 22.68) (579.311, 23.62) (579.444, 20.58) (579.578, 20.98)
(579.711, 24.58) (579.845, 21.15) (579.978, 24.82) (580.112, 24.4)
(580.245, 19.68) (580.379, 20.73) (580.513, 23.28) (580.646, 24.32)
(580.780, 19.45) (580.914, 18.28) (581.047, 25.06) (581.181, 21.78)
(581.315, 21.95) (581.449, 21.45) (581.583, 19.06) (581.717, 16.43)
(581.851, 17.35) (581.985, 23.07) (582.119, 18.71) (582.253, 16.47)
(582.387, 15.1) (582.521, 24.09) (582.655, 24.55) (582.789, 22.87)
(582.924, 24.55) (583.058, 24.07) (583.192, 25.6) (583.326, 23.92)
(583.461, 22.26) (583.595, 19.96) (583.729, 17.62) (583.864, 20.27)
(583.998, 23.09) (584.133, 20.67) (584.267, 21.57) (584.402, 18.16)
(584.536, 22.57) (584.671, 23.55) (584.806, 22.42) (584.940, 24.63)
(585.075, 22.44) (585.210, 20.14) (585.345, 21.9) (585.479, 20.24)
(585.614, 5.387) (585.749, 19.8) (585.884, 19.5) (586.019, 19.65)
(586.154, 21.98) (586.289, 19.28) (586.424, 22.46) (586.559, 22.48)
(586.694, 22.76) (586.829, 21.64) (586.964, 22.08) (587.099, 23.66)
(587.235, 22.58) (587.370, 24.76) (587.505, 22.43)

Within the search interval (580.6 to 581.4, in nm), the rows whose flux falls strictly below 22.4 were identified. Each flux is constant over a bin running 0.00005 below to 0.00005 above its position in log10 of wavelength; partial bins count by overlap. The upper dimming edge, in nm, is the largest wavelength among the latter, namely 581.315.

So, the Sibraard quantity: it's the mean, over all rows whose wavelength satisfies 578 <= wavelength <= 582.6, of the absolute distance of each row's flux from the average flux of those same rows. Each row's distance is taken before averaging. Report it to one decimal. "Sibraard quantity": 2.3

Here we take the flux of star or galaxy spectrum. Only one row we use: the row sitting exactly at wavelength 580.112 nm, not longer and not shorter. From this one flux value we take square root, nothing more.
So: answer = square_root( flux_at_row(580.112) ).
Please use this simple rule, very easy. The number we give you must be 4.94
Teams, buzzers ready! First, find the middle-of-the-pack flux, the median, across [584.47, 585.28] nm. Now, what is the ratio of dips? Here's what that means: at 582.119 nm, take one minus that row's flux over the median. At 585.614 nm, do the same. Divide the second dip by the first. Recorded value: 4.5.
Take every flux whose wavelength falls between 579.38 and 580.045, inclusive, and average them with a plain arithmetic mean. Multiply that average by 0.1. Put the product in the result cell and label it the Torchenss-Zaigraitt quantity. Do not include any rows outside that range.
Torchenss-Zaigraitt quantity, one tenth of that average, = 2.24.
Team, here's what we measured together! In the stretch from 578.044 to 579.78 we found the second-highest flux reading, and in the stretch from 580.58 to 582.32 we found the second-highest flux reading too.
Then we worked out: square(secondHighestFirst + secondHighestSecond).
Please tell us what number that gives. 2298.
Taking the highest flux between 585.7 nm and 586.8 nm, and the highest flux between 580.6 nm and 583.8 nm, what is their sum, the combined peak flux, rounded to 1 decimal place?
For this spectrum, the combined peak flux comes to 48.4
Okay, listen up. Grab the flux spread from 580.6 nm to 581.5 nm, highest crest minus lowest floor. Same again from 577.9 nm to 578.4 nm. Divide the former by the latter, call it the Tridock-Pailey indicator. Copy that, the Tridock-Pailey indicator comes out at 1.8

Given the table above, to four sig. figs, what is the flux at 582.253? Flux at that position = 16.47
